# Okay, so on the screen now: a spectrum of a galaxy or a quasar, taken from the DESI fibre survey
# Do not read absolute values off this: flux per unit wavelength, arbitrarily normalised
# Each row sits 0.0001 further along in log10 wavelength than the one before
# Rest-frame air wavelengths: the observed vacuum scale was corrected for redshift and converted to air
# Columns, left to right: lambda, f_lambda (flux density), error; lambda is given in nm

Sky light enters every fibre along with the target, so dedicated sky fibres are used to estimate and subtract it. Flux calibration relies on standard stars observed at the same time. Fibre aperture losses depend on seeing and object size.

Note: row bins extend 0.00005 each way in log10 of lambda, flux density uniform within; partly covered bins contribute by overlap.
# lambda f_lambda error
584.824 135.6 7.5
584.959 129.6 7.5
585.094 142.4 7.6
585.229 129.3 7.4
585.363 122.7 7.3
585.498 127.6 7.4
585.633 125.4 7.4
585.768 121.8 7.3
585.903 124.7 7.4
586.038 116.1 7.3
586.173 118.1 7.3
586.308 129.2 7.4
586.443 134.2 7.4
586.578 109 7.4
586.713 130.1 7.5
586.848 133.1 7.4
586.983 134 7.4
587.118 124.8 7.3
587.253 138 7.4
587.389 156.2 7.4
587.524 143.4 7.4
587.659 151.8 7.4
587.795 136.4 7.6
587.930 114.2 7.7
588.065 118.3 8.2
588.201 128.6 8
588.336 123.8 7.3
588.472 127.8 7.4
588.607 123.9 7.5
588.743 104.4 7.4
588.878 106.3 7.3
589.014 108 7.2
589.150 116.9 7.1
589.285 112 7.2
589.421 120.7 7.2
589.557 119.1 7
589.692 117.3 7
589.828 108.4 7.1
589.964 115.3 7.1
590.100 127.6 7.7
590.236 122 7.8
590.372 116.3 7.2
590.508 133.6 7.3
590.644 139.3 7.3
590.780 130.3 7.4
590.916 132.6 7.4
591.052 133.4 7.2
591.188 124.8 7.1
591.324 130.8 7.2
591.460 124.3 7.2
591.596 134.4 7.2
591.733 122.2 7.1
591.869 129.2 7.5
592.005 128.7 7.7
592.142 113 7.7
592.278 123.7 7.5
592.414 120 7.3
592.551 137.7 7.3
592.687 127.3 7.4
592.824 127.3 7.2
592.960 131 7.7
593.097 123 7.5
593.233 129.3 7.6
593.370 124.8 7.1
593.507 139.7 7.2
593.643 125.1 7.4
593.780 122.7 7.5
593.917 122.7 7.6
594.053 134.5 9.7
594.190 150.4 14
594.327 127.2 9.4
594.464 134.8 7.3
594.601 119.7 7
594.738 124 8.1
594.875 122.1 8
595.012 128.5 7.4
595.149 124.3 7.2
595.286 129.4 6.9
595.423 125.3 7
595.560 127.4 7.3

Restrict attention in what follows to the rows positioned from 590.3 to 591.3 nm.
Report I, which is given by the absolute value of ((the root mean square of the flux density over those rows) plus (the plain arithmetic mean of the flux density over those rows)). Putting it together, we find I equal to 260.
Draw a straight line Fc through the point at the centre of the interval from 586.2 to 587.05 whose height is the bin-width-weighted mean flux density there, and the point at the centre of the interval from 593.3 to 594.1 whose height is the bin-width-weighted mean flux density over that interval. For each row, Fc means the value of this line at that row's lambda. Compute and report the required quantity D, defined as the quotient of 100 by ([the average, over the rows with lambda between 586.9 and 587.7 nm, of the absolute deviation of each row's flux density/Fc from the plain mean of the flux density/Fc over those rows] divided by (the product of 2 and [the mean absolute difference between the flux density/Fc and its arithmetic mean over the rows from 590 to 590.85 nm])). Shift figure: 136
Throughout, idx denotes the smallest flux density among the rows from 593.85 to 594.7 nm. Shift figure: 119.7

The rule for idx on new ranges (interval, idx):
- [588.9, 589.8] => 108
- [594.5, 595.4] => 119.7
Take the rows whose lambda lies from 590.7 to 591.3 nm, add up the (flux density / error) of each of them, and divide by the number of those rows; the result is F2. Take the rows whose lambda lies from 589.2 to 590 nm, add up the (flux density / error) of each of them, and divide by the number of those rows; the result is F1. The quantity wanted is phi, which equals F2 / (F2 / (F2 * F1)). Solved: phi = 291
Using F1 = 16.3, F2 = 17.9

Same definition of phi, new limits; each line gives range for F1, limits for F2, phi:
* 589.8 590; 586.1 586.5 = 272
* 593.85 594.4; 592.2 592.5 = 223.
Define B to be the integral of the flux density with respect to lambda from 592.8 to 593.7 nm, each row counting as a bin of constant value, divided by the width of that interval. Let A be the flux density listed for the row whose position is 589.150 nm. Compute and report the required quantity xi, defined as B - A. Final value 12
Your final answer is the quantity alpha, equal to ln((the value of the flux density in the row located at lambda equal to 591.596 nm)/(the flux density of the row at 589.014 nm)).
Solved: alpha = 0.22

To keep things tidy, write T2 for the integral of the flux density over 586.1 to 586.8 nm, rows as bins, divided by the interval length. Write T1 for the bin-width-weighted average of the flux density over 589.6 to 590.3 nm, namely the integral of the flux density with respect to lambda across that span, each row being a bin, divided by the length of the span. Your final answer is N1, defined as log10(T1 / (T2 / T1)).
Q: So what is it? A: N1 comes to 2.050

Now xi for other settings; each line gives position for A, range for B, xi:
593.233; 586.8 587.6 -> 9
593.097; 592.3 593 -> 5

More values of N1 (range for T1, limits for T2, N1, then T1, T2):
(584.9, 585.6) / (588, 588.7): 2.136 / 130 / 124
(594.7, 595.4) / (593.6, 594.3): 2.081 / 126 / 131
